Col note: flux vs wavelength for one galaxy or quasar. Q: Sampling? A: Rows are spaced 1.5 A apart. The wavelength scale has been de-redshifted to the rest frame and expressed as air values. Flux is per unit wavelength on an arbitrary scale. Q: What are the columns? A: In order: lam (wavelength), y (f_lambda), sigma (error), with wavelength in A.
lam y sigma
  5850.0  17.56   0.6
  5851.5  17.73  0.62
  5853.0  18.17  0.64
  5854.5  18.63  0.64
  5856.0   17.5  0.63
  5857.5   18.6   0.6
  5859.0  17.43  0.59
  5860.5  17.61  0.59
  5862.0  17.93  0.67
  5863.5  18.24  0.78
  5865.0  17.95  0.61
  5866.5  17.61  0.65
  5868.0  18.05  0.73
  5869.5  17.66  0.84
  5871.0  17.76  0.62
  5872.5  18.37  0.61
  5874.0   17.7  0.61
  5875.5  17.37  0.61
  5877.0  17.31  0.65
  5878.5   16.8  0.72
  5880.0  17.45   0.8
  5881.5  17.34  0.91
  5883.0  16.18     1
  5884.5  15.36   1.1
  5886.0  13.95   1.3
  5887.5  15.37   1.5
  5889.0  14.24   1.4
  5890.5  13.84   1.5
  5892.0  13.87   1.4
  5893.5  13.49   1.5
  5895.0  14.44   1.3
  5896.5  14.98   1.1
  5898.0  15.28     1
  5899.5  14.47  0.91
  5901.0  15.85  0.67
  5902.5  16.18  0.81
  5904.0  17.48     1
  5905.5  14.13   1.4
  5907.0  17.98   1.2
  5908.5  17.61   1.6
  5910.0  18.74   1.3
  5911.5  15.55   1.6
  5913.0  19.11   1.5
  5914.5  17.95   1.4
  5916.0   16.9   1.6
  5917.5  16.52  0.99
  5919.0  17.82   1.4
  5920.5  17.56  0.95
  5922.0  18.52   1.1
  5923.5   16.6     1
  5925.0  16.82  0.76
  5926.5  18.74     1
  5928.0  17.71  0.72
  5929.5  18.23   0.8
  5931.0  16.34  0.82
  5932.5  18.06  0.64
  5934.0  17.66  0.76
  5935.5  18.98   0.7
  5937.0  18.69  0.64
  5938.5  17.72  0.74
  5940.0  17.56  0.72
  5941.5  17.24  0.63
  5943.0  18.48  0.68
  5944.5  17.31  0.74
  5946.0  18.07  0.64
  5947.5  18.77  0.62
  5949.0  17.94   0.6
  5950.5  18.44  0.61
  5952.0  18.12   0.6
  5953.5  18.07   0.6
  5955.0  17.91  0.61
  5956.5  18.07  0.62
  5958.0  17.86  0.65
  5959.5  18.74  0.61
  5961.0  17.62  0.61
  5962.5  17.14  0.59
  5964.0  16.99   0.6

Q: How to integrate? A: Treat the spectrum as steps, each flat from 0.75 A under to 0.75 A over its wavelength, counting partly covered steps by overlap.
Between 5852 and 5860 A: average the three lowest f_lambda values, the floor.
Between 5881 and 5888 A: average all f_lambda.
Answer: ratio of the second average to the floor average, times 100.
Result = 88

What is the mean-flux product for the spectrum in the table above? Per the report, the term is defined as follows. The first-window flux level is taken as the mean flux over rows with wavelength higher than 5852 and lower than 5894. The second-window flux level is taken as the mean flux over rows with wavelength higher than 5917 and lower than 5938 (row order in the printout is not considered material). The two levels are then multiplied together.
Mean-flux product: 299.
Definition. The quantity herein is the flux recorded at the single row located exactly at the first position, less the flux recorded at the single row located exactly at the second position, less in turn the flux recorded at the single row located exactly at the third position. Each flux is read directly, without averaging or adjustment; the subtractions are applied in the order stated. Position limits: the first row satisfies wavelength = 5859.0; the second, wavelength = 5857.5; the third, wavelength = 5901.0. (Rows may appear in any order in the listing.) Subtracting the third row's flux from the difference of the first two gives -17.0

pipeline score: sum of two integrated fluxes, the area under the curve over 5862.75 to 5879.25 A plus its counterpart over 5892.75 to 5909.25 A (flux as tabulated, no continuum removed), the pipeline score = 550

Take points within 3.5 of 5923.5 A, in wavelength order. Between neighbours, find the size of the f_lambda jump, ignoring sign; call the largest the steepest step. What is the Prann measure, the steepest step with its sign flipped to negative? -1.9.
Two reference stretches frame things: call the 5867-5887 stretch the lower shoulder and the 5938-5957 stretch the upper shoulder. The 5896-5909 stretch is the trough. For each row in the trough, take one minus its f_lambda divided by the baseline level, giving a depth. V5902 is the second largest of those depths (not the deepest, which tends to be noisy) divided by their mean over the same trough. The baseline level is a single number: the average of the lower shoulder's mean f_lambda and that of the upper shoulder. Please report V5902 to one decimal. 2.0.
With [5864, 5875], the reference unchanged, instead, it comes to 0.4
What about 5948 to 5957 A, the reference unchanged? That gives 0.7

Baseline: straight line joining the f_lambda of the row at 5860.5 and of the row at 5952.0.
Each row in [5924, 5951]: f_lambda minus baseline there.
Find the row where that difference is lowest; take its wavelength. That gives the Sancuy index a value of 5931.0 A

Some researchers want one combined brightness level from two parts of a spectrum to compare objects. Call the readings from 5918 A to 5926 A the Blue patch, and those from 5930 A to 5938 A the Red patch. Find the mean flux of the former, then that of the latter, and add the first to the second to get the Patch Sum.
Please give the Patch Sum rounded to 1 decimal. 35.4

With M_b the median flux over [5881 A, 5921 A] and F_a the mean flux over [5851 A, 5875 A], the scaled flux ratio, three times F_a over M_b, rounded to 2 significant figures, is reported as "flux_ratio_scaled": 3.4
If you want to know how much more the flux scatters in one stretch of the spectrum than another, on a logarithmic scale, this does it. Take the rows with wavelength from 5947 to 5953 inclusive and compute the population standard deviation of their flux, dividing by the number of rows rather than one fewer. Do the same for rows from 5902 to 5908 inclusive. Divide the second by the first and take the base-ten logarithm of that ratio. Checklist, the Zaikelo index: 0.7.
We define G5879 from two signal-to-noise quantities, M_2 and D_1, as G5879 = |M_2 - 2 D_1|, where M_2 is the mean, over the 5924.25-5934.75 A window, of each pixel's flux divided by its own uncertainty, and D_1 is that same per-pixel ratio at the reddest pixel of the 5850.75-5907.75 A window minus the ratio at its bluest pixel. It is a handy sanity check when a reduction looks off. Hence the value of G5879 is 50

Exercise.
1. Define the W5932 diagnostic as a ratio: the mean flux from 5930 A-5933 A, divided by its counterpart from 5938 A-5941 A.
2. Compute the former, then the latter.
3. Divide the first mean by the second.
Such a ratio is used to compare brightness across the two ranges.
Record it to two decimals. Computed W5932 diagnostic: 0.98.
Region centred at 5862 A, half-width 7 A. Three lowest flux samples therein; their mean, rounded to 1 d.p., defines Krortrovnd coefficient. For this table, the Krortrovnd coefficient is 17.5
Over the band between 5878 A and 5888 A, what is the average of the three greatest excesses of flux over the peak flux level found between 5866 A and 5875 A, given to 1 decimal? -1.2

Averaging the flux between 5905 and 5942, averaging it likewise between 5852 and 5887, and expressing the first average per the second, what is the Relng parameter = 1.01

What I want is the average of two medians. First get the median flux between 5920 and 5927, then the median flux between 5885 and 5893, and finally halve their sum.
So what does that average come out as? 15.8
